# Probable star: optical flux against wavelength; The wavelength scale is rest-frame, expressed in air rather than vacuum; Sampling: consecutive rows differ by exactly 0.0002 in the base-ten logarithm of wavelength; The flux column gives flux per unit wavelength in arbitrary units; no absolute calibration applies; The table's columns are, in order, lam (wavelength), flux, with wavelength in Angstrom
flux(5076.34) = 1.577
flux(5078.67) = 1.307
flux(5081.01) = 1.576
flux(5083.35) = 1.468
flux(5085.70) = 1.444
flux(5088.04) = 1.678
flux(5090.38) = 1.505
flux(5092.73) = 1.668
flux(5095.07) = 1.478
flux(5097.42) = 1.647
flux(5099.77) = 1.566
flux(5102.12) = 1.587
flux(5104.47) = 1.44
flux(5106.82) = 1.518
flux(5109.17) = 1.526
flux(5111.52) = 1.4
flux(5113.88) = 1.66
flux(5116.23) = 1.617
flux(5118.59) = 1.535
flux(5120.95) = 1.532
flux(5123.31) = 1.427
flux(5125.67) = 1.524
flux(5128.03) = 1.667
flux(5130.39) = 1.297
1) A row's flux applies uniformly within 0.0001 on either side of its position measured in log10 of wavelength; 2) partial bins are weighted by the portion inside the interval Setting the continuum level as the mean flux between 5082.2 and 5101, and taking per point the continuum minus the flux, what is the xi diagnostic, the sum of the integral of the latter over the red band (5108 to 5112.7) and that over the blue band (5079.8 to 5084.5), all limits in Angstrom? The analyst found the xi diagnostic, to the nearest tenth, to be 0.6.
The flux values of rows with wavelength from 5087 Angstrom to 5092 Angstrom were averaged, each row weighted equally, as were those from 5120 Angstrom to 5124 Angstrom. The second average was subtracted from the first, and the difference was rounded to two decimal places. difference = 0.11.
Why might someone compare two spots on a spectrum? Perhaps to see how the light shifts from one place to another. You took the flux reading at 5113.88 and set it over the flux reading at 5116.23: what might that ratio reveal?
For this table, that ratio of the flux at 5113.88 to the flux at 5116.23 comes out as 1.03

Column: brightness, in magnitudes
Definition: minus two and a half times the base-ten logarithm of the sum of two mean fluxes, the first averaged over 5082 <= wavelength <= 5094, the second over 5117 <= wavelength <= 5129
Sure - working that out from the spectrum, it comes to -1.22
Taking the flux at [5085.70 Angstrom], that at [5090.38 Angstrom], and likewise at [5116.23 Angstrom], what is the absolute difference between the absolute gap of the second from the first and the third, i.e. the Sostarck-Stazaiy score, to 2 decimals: 1.56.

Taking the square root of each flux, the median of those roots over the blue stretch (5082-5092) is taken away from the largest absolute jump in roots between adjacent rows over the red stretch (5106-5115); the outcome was -1.114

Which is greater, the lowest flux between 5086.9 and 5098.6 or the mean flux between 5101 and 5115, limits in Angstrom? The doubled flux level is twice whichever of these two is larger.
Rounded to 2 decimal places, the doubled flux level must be 3.04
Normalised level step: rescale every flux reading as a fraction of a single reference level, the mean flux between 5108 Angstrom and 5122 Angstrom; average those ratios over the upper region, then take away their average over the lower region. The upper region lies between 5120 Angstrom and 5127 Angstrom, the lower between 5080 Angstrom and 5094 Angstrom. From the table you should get -0.04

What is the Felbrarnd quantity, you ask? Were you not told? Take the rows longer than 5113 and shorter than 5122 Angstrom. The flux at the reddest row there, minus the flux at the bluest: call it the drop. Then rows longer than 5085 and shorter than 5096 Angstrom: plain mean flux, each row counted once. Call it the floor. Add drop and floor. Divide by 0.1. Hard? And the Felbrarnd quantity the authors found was 14.3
